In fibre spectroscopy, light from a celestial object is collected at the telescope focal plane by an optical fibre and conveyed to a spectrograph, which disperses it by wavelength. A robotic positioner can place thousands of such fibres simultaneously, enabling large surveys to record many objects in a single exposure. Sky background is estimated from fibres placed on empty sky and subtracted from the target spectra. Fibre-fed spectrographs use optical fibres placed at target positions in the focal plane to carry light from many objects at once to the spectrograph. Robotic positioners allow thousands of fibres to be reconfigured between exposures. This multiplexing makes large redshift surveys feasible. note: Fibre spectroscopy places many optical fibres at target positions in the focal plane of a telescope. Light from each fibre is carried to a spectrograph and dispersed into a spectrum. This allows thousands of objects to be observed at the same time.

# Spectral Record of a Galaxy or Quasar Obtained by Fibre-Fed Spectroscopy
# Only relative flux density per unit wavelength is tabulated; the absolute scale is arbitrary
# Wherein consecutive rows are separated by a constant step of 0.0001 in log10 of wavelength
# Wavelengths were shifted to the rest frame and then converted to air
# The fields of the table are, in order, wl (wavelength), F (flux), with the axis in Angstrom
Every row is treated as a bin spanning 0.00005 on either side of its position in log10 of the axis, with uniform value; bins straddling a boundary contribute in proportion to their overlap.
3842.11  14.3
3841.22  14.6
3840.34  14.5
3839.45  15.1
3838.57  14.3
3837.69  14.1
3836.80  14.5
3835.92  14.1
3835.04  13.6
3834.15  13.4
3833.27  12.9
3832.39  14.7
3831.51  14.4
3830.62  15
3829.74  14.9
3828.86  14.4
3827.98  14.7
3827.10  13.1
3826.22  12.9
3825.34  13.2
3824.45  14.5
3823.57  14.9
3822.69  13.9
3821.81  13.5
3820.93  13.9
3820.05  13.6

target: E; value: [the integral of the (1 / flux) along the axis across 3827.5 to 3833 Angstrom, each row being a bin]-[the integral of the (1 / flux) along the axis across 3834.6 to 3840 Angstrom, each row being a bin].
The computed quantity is 0.00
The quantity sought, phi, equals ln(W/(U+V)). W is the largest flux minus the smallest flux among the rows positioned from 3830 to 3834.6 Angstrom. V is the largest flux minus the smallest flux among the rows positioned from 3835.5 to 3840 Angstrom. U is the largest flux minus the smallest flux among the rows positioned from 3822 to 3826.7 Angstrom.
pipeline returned -0.4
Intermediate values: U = 2.0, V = 1.0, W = 2.10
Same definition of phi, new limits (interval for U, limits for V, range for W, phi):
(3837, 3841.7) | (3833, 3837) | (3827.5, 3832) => -1.5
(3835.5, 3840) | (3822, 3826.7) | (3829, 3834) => -0.4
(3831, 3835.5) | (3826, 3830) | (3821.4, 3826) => -0.8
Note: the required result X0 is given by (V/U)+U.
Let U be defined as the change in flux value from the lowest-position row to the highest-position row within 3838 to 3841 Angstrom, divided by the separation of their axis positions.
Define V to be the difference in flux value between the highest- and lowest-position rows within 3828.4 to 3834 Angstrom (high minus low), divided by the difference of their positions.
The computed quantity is -2.9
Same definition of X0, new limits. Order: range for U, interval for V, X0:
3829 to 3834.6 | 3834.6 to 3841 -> -0.8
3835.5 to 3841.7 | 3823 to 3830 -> 0.1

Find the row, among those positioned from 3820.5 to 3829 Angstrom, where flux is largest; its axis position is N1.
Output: 3823.57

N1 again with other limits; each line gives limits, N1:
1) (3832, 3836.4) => 3832.39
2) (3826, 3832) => 3830.62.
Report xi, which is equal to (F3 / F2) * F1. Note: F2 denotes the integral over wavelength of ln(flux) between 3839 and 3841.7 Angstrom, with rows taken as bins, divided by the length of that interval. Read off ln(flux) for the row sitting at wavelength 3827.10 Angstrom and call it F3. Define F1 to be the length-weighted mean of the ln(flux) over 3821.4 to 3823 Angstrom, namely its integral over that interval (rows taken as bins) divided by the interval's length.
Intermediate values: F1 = 2.62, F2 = 2.69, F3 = 2.57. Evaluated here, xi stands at 2.506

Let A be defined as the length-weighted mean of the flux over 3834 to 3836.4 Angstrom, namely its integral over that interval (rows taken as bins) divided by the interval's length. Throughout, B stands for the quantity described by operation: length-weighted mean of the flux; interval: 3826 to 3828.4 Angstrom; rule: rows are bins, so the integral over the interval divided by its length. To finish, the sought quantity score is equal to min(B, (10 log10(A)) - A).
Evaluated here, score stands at -2.37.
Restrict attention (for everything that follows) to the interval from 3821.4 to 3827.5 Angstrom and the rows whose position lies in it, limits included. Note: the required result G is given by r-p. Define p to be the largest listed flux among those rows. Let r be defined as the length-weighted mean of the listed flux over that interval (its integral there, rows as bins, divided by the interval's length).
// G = -1.19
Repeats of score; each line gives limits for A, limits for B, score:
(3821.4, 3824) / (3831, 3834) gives -2.61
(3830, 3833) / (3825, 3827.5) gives -2.96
